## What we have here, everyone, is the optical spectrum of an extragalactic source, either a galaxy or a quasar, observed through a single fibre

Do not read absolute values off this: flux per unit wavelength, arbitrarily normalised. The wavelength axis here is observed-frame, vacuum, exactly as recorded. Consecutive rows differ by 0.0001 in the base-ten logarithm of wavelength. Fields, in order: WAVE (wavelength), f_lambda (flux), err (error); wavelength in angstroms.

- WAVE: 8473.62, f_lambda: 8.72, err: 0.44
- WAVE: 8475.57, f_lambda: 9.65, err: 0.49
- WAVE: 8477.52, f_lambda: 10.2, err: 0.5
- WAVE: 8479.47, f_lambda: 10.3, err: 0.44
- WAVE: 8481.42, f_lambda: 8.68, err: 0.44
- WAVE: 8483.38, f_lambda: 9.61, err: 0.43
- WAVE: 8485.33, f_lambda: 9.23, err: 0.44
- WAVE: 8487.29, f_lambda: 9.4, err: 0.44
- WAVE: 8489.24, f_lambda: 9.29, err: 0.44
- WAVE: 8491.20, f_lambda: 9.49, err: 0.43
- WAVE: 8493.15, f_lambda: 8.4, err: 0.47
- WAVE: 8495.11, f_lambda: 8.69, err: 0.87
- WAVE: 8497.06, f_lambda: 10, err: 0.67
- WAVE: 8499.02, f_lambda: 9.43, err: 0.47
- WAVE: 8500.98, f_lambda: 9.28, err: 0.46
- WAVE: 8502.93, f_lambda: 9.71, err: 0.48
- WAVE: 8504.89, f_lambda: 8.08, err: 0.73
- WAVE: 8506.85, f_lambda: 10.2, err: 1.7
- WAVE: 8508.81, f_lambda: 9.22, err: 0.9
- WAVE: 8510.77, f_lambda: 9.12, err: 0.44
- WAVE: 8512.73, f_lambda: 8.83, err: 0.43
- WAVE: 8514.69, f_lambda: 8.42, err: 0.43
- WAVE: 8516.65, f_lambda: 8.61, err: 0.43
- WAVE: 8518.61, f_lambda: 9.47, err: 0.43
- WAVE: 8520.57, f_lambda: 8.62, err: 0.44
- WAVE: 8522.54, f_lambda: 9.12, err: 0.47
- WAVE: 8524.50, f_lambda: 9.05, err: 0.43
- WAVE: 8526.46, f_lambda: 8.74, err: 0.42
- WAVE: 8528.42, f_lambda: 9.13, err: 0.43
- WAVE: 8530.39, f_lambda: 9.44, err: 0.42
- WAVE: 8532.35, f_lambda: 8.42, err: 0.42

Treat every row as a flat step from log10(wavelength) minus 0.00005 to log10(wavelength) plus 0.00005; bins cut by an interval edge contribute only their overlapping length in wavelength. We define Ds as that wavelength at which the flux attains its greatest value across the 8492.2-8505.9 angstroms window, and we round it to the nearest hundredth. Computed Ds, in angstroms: 8497.06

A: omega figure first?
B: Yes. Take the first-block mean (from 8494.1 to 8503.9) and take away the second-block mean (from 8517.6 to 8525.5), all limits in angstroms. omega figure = 0.36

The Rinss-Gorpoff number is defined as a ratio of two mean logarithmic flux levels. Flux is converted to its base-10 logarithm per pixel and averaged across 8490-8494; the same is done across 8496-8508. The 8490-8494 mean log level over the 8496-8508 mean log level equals 0.98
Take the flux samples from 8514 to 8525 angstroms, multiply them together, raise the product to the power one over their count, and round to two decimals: 8.87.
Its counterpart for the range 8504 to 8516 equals 8.95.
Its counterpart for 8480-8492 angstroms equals 9.28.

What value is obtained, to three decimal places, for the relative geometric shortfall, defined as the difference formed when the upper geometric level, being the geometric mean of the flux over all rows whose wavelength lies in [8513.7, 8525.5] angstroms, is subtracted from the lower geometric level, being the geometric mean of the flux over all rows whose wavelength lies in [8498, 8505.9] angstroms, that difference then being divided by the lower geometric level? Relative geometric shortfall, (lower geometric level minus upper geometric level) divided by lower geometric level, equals 0.025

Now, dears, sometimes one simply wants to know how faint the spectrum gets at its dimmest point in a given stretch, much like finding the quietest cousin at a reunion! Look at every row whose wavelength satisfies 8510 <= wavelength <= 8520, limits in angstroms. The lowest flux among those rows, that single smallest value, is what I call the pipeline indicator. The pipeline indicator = 8.42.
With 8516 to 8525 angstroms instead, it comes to 8.61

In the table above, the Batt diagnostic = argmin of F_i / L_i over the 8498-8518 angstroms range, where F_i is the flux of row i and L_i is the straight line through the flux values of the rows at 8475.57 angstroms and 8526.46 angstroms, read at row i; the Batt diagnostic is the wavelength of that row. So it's 8504.89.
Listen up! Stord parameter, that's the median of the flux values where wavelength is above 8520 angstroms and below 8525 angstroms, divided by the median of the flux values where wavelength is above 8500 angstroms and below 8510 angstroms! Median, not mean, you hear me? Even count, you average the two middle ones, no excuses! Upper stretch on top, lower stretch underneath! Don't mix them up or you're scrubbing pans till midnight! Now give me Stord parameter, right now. 0.98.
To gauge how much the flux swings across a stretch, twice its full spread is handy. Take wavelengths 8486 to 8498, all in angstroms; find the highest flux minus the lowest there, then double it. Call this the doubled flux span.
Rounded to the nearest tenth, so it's 3.2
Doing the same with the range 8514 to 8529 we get 2.1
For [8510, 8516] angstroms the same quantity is 1.4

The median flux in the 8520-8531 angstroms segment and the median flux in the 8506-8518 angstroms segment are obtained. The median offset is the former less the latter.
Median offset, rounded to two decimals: 0.11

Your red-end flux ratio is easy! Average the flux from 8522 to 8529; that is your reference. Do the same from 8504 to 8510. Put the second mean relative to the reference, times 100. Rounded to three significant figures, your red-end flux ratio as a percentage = 102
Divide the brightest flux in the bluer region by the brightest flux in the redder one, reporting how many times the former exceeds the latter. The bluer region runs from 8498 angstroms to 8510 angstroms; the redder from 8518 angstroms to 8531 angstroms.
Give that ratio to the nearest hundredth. 1.08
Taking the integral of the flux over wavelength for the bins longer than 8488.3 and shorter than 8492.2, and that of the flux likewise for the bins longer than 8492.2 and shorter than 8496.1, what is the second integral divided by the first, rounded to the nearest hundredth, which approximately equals 0.91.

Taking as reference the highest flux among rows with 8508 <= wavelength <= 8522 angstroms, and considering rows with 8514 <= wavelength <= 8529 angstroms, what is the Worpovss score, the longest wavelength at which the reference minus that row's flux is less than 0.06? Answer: 8518.61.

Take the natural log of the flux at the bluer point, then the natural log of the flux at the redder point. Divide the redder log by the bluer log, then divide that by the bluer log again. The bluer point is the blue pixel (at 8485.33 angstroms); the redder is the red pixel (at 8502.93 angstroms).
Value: 0.460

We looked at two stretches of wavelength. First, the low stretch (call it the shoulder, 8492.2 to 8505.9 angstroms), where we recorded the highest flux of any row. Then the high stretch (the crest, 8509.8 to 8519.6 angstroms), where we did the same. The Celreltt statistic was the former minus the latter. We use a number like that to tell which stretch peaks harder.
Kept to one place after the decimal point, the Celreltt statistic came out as 0.5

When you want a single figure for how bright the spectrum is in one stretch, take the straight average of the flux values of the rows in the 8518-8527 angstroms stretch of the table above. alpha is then 9.0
